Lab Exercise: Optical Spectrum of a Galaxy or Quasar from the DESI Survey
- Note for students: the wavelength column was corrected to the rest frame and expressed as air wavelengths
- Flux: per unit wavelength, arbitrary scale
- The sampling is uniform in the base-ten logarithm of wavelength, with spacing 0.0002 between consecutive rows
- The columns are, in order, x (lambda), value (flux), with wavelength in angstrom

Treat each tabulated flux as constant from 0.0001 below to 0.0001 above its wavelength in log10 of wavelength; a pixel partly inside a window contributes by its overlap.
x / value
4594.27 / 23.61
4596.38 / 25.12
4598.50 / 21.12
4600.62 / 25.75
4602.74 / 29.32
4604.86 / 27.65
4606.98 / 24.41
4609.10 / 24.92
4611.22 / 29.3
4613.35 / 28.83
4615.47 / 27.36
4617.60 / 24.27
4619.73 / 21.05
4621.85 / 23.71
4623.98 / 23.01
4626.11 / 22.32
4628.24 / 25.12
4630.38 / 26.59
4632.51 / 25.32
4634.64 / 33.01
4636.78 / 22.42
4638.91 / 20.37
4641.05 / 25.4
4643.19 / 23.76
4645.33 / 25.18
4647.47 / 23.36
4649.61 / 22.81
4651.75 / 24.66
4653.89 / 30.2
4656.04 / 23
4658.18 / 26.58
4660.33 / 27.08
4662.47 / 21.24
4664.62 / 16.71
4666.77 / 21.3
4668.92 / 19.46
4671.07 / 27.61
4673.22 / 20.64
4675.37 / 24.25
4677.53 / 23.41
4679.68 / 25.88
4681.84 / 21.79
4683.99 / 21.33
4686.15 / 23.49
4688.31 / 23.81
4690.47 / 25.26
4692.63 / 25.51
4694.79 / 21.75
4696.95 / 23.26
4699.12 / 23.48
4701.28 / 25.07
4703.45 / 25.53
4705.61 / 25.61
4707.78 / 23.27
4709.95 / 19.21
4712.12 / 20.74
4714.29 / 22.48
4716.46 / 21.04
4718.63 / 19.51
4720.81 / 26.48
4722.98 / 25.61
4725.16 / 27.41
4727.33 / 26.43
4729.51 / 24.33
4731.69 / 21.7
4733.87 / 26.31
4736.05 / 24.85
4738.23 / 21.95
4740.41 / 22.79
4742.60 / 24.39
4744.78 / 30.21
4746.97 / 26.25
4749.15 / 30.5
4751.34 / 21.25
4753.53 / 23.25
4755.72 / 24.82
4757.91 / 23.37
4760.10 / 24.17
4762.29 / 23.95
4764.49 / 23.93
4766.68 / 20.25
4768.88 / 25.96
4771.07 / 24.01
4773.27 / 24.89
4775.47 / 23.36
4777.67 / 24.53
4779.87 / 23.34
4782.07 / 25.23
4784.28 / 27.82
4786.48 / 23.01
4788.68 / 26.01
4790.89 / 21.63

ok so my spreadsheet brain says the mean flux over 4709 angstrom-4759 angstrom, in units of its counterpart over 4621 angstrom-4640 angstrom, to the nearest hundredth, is 0.98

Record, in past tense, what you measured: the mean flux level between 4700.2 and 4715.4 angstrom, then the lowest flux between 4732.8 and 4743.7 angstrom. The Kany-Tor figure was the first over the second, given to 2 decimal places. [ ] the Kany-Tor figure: 1.05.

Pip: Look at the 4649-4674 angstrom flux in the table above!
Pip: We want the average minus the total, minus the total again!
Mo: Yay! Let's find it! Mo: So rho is -539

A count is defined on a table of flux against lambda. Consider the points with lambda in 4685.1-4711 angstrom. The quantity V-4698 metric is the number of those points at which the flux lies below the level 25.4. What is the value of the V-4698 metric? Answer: 9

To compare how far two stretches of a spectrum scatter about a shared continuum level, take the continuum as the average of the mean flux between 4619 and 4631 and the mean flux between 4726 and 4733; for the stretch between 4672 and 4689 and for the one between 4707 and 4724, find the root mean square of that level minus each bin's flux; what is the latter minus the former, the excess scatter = 1.2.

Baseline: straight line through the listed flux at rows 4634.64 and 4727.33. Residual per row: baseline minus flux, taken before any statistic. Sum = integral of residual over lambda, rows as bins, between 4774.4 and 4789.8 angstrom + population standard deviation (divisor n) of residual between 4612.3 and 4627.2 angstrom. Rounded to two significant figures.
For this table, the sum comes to -32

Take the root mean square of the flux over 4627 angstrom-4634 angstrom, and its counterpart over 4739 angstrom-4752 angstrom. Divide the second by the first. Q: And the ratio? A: 1.02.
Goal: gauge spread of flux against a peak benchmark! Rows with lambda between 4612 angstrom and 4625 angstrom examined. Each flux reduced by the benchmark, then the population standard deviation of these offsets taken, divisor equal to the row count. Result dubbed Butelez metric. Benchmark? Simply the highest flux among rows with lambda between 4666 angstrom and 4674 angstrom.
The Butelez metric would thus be 2.6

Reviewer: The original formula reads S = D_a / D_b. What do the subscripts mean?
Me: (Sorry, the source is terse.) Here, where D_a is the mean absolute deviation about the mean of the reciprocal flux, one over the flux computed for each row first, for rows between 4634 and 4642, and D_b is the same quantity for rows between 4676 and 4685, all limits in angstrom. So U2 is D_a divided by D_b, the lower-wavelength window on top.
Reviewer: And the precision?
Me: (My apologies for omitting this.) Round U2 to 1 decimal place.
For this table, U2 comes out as 2.1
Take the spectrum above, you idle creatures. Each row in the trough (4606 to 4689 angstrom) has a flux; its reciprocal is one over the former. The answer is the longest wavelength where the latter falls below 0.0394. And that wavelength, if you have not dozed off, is 4679.68 angstrom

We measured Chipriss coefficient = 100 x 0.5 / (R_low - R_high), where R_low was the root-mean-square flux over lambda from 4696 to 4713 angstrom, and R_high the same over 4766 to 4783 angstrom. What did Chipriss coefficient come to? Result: -79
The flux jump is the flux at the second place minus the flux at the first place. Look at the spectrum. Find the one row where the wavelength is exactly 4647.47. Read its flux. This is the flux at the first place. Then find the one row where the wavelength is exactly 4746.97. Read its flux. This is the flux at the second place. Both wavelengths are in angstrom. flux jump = 2.9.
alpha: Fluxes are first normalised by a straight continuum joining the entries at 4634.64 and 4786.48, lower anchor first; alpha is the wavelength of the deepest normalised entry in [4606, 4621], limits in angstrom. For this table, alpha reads 4619.73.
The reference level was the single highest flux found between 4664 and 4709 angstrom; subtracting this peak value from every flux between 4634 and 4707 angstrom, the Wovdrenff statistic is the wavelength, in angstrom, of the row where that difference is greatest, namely 4634.64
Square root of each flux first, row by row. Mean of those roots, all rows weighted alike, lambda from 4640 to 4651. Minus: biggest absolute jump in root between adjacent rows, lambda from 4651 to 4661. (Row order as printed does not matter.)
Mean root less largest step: 4.21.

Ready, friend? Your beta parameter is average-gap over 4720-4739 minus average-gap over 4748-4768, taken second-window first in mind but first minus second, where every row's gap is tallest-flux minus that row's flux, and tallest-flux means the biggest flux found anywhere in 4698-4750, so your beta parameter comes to -1.1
